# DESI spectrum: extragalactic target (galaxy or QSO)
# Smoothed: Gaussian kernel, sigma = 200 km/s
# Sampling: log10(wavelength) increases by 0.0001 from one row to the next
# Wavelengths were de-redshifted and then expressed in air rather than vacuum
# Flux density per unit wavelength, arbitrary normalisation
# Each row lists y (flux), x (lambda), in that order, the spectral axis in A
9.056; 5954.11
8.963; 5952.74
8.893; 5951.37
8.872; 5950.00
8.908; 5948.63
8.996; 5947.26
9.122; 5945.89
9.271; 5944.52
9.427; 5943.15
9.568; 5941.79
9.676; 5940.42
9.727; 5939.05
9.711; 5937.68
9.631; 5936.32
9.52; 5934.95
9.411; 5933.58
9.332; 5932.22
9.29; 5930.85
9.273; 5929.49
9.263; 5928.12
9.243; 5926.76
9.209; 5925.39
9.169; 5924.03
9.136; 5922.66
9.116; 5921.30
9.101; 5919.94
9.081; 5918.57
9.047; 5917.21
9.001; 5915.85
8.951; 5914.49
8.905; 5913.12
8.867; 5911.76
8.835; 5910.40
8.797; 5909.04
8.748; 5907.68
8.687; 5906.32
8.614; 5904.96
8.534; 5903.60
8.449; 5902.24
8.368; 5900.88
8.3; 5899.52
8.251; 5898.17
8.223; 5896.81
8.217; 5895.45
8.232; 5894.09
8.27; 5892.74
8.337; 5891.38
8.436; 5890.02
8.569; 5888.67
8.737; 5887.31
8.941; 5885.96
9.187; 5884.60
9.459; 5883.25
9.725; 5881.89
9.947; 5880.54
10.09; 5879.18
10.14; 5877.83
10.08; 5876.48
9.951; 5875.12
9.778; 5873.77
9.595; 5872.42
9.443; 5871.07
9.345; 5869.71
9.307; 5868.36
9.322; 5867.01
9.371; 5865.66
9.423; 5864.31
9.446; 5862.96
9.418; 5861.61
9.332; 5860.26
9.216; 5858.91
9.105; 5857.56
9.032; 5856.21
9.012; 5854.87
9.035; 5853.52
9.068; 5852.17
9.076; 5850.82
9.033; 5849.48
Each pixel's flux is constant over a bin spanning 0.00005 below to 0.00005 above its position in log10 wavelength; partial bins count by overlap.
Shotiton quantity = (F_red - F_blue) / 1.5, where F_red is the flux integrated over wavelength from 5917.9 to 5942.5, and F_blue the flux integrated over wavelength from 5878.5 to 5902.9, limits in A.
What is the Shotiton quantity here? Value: 11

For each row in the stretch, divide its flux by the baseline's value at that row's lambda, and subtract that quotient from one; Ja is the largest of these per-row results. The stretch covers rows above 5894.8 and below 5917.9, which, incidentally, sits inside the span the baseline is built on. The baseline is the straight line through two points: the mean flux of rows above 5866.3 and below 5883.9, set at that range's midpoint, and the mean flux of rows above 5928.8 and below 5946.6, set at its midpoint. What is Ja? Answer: 0.146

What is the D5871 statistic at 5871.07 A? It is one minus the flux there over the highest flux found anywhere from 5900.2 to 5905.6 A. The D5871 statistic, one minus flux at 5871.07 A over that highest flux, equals -0.10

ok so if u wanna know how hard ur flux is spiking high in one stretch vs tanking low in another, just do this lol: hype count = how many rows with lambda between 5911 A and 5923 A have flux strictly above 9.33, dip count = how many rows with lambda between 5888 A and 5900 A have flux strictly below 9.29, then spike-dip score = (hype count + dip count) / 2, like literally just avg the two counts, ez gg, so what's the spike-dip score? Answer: 4.5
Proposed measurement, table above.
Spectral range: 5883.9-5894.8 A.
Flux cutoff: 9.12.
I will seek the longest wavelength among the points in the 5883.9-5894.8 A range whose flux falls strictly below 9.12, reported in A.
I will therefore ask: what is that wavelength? 5894.09 A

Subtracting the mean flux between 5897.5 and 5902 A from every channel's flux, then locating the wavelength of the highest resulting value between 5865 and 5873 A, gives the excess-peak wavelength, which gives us 5872.42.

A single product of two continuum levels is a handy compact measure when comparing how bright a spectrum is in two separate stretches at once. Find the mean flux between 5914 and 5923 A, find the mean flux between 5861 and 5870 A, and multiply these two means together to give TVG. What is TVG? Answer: 85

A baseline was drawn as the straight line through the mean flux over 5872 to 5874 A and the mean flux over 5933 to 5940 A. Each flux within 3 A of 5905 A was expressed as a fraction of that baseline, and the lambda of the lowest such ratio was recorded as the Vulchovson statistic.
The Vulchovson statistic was 5902.24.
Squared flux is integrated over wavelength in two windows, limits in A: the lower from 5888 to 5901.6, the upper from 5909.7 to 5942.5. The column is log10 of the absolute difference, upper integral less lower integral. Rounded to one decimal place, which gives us 3.3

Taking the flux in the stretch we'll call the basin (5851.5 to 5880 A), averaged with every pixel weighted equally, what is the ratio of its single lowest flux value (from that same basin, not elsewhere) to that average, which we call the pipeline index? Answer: 0.95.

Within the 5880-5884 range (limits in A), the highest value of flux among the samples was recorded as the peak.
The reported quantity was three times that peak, 29.8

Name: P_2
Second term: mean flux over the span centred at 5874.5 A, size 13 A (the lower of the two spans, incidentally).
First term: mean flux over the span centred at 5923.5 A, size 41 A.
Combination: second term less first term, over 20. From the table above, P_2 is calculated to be 0.03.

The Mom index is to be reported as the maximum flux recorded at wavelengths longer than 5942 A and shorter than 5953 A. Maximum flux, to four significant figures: 9.427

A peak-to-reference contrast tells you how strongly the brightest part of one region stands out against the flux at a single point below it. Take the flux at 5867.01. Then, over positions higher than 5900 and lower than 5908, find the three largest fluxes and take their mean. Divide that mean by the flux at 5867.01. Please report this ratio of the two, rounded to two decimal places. 0.93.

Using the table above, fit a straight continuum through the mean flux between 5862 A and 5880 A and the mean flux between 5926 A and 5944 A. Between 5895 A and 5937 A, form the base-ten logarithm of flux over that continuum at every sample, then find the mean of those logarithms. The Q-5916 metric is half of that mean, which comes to -0.014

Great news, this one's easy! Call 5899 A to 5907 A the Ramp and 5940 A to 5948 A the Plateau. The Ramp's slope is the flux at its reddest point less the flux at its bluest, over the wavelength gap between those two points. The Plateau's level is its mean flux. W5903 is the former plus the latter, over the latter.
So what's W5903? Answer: 1.01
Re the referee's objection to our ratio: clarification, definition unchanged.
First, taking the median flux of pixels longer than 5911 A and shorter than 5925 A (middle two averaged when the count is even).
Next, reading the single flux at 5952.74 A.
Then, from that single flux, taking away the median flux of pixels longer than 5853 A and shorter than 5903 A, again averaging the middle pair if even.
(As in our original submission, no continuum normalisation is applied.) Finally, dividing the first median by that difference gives -36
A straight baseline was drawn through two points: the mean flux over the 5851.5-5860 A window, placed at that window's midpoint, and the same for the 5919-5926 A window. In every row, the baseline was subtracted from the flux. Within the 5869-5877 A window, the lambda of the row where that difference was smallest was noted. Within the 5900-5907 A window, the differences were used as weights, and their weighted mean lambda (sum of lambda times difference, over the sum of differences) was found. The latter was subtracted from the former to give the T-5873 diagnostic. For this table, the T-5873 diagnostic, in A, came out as -33.5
